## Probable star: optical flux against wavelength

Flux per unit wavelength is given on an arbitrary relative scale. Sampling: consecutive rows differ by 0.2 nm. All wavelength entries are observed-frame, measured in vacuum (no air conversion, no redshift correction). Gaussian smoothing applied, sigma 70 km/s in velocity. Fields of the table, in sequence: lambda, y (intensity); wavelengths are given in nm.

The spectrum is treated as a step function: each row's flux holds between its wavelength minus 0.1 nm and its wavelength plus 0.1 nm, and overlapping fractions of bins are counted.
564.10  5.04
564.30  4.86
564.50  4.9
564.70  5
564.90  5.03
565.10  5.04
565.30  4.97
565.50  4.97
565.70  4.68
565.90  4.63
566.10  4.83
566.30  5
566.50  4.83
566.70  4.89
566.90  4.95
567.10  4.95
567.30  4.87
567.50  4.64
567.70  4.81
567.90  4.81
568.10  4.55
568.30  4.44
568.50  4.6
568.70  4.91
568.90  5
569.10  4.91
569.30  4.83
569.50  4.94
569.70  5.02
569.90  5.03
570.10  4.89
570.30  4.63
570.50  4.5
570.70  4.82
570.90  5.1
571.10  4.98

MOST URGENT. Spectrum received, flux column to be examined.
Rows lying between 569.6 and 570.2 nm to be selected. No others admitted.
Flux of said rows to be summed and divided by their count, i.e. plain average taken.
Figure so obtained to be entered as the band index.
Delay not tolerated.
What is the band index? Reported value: 4.98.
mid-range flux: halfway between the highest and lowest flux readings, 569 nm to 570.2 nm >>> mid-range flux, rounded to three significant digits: 4.93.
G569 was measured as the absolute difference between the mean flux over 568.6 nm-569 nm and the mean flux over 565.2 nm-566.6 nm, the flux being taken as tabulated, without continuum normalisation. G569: 0.11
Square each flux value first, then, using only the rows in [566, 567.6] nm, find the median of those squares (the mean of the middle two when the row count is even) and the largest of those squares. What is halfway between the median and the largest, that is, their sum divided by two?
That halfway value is 24.4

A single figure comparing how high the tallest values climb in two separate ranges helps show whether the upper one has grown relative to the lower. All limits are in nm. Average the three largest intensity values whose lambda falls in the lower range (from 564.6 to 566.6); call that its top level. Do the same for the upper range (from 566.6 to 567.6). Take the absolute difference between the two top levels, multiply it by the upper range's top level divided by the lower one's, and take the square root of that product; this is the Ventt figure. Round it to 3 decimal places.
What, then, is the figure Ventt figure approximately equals 0.303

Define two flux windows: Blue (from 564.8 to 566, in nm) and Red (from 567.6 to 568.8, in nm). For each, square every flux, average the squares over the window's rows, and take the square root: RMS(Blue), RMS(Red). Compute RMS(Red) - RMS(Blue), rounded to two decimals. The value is -0.20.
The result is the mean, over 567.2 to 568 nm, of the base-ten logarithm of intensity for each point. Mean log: 0.680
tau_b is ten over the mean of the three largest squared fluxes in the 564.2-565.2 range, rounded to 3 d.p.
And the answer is 0.396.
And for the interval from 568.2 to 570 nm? 0.397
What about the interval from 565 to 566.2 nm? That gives 0.401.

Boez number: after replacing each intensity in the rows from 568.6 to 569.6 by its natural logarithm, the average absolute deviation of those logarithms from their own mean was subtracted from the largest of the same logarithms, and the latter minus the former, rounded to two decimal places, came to 1.60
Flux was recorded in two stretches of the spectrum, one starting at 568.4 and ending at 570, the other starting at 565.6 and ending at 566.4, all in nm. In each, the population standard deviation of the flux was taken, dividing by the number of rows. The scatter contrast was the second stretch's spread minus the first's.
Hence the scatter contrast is 0.01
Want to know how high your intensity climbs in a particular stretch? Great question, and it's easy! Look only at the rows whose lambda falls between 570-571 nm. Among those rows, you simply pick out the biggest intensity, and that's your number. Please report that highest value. 5.1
